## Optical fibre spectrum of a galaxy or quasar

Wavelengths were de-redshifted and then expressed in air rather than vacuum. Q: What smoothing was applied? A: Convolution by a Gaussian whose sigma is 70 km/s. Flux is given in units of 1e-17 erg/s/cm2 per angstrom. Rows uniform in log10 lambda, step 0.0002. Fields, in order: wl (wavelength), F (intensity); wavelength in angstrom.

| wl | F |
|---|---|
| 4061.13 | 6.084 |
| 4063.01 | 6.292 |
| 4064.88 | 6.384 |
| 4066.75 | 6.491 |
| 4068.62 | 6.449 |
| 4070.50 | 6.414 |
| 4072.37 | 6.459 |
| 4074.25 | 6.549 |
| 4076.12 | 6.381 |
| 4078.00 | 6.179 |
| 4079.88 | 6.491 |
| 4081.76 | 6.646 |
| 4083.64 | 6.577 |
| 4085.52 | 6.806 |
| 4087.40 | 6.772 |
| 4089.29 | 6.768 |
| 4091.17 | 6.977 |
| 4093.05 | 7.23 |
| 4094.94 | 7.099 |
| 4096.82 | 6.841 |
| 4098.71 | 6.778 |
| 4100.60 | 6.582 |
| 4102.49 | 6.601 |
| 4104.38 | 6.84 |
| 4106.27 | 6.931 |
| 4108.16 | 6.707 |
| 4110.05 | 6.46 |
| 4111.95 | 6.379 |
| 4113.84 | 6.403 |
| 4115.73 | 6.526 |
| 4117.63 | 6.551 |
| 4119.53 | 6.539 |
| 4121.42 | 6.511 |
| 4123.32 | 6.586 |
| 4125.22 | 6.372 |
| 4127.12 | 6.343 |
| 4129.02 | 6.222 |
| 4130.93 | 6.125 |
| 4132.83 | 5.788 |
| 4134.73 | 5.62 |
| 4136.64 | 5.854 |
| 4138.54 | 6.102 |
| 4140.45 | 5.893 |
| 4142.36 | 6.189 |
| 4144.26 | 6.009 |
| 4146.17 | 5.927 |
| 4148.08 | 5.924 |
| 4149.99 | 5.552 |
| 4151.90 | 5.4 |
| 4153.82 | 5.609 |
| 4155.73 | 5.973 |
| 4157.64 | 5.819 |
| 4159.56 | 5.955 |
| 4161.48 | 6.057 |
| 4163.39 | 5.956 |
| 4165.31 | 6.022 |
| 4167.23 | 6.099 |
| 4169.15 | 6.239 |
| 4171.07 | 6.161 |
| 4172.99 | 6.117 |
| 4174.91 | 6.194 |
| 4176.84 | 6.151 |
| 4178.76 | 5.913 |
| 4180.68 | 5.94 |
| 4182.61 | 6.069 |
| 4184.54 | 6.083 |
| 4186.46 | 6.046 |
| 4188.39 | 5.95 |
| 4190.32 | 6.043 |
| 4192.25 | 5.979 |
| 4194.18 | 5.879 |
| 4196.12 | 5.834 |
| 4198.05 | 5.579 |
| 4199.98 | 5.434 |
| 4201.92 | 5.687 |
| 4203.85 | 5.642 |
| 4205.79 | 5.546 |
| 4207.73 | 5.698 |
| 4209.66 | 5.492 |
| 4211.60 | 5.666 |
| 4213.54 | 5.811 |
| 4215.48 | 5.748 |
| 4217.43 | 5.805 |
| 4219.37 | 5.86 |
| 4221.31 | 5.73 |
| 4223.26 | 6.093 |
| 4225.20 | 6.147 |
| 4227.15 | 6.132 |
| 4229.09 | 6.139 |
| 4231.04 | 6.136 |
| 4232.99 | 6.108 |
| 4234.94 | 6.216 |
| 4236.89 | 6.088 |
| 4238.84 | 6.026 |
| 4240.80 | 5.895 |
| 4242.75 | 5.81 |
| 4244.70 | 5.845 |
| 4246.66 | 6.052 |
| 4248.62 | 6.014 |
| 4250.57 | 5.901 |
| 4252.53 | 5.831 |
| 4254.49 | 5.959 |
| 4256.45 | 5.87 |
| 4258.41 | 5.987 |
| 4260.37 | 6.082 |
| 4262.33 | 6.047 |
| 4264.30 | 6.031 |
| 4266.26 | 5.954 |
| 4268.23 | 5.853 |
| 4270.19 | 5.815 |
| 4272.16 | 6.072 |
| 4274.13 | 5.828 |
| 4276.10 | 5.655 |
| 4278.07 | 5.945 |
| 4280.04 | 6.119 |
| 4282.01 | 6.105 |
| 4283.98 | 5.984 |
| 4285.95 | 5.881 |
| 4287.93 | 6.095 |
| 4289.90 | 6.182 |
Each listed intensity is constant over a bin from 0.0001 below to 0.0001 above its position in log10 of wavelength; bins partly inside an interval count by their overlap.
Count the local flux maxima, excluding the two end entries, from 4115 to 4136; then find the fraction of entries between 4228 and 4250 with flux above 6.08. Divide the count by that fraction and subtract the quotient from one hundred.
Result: 95.6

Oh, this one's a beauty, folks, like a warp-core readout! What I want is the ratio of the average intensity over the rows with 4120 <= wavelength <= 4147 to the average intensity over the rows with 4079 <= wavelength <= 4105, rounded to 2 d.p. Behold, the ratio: 0.90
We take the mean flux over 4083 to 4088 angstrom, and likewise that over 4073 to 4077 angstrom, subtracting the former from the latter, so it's -0.3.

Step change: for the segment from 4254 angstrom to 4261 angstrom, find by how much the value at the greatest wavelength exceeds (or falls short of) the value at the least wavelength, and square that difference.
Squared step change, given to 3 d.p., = 0.015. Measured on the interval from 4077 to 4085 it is 0.158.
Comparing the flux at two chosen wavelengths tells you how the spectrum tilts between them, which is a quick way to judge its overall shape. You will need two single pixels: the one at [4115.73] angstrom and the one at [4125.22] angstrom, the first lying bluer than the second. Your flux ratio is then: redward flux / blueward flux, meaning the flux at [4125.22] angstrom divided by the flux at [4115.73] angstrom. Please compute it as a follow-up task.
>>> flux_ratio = 0.98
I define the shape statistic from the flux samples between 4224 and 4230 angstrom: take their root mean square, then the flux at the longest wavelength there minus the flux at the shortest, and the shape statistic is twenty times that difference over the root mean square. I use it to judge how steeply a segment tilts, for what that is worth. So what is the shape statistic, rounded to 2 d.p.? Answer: -0.03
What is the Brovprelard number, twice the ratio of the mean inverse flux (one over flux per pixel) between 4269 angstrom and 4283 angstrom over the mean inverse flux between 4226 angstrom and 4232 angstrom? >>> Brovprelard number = 2.07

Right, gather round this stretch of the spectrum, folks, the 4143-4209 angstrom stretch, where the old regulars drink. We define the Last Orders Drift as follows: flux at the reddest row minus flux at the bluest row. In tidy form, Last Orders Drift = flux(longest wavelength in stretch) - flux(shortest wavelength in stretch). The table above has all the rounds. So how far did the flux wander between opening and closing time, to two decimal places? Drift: -0.31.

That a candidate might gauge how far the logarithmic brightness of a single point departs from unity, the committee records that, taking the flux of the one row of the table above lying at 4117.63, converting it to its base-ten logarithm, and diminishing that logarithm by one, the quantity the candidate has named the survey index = -0.18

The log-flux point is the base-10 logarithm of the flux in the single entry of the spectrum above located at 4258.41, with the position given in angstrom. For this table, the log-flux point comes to 0.777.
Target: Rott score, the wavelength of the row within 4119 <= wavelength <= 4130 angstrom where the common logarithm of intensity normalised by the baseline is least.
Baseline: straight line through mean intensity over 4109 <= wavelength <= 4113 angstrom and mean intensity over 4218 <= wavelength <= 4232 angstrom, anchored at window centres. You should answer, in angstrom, 4129.02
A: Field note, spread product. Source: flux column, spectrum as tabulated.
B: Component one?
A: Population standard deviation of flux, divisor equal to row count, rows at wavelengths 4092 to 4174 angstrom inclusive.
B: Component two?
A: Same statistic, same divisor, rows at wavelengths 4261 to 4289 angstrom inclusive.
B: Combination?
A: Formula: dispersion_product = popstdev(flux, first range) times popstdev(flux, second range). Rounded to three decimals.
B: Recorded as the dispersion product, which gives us 0.055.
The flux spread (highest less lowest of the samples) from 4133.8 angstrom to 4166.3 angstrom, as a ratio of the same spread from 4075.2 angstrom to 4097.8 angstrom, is 0.8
